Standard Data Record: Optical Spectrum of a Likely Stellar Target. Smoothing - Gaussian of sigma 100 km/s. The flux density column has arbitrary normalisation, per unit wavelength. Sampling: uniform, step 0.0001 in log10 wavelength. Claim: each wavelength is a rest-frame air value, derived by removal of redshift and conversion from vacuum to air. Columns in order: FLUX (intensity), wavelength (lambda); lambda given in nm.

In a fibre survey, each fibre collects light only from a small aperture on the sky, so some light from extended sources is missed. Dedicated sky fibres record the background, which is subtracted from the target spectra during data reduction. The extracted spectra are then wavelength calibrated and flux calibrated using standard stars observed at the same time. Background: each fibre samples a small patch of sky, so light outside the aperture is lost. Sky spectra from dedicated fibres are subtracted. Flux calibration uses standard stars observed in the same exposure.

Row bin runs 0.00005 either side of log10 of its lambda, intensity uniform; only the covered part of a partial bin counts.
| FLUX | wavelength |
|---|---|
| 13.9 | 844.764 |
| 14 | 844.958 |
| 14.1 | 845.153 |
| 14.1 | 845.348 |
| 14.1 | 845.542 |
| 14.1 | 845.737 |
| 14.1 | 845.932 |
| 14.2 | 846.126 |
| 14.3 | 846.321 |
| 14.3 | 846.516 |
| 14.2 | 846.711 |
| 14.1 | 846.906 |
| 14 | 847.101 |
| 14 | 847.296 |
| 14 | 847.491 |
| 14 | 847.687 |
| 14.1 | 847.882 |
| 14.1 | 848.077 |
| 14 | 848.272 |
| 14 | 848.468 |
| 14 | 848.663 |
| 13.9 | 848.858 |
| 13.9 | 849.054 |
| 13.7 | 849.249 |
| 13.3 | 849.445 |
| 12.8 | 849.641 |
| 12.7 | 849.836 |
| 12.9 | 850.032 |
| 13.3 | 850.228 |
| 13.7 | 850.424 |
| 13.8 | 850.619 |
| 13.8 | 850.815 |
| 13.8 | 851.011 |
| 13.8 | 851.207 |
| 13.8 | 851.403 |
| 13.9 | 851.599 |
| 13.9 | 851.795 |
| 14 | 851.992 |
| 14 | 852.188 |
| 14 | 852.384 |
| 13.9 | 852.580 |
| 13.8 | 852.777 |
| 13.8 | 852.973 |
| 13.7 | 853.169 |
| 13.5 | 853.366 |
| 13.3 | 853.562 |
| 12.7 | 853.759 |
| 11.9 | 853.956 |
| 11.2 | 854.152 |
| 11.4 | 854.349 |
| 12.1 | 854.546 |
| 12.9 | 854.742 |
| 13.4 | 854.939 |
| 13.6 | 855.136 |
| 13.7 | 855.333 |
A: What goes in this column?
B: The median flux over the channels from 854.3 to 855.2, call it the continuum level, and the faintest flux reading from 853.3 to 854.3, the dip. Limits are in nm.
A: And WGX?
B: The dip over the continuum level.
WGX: 0.87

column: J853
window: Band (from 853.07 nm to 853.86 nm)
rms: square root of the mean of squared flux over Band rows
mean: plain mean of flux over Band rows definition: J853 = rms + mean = 26.6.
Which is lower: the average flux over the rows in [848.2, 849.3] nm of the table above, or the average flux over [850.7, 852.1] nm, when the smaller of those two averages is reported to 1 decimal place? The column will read 13.9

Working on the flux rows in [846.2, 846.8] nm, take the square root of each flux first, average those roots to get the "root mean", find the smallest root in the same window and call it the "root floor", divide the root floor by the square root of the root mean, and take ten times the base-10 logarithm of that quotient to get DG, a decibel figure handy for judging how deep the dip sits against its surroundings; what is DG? 2.88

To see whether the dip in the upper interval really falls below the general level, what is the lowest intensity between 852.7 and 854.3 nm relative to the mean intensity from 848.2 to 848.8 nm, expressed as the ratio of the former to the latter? 0.80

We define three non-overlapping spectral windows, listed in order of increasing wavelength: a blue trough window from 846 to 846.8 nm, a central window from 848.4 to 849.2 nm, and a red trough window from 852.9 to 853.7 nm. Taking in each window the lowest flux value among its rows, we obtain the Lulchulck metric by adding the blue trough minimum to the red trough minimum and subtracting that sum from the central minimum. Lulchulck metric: -13.6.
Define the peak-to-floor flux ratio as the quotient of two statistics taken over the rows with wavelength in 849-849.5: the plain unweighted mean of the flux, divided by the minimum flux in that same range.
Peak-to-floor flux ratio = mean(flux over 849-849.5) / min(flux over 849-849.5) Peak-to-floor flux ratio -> 1.03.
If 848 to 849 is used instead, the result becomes 1.01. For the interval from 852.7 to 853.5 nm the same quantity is 1.01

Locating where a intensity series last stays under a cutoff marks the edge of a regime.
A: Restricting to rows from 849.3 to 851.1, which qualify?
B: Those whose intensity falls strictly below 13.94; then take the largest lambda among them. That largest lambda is 851.011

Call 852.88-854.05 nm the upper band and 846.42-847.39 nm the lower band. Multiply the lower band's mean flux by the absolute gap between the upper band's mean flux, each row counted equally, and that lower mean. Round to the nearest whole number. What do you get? 14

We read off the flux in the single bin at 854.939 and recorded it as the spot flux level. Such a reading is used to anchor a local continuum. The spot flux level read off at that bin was 13.4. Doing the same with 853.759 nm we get 12.7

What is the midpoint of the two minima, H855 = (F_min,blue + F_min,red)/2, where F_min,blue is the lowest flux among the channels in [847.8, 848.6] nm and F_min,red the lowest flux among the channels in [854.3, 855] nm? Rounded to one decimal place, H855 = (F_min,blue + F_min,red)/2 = 12.7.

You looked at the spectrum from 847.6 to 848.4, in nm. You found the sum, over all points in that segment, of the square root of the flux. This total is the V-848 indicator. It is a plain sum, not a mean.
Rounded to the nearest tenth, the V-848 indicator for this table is 15.0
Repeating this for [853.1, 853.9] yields 14.6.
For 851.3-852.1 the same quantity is 14.9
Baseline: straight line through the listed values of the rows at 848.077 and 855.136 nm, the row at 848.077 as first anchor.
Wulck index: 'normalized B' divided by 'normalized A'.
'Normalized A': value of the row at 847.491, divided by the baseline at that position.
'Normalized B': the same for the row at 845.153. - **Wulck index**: 1.00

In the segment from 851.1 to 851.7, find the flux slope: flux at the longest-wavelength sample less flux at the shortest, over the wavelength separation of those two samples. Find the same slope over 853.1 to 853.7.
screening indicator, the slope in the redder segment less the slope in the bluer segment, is -1.3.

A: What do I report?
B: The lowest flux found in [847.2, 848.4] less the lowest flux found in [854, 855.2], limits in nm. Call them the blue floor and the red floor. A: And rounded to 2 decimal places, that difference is 2.80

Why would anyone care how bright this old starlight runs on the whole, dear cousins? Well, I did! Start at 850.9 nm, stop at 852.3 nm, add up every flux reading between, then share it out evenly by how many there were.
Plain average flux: 13.9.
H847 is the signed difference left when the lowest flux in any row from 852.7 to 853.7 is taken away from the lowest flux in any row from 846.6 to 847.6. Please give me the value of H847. 0.70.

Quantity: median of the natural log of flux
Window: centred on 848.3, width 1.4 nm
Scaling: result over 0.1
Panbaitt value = 26.4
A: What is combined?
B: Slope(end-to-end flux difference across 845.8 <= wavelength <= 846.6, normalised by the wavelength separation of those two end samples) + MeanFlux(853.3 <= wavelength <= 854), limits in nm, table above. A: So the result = 13.2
